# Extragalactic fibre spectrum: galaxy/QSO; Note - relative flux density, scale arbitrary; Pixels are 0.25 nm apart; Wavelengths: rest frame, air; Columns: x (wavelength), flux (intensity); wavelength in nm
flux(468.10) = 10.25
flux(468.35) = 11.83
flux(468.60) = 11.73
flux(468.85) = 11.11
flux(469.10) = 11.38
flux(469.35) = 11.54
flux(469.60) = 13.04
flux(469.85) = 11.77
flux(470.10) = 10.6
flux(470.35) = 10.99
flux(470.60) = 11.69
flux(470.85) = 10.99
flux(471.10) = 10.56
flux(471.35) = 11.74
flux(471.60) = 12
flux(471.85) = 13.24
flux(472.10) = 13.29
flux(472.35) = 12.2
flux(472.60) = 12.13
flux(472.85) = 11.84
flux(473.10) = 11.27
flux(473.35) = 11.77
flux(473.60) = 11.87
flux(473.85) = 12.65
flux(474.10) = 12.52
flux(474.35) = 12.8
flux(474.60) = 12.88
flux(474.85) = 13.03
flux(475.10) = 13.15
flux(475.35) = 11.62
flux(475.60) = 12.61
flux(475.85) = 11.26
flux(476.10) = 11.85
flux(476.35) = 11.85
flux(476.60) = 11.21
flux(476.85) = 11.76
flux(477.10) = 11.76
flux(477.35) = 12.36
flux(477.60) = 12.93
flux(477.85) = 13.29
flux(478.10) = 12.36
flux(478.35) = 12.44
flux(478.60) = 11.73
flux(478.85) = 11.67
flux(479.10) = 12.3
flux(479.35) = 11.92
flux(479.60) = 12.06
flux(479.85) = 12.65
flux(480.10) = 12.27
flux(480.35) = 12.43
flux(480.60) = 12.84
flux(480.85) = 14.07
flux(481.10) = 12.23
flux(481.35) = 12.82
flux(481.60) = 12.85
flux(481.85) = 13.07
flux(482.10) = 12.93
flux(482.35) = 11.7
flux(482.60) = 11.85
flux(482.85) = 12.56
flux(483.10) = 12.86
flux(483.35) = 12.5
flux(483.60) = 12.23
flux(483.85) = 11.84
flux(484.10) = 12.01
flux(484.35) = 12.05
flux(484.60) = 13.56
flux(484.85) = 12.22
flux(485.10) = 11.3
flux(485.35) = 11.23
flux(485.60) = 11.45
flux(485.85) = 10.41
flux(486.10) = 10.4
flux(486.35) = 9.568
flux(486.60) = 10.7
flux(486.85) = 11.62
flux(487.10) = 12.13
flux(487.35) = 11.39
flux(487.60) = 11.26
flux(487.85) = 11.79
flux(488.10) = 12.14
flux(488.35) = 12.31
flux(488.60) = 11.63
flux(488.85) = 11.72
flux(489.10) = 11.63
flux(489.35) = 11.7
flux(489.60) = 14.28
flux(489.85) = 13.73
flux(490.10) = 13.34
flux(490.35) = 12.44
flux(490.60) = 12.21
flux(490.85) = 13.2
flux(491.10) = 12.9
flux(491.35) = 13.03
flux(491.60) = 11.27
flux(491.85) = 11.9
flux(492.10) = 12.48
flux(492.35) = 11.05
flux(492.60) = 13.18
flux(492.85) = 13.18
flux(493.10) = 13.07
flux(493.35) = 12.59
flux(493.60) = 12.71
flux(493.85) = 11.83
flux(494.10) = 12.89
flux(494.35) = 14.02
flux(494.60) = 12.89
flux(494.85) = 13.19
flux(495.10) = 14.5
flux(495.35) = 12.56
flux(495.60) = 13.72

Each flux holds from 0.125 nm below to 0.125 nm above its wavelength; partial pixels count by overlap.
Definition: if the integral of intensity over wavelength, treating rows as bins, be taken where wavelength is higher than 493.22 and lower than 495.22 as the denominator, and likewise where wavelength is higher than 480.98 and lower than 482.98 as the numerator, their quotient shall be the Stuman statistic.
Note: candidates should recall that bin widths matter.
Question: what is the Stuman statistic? 0.96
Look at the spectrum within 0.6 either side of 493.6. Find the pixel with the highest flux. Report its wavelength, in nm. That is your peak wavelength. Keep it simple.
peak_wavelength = 493.10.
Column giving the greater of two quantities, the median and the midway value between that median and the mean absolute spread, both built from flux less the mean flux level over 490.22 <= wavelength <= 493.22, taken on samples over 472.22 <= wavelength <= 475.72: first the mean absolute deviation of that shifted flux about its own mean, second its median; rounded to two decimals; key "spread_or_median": 0.18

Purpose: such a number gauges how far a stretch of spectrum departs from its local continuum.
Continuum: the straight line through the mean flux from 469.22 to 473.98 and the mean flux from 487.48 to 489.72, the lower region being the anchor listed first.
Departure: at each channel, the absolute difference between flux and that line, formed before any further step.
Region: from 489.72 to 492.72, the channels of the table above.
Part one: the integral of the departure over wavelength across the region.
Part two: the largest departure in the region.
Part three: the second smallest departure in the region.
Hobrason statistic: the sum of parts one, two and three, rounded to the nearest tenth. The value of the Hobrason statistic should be 4.3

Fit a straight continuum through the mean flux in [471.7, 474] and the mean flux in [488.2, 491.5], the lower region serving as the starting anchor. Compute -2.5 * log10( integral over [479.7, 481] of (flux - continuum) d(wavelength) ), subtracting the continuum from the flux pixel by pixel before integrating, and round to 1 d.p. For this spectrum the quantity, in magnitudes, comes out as 0.7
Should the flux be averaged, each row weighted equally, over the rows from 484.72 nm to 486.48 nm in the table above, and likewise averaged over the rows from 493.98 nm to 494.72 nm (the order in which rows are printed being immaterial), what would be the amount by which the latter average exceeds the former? 2.3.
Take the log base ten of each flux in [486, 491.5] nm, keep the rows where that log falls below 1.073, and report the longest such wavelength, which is 489.35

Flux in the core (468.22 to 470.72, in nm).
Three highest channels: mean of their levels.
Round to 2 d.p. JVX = 12.21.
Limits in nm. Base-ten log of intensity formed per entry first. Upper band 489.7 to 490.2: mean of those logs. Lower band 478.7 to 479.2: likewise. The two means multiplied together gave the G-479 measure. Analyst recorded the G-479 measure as 1.22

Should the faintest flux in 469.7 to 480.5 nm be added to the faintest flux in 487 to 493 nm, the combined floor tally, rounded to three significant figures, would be 21.6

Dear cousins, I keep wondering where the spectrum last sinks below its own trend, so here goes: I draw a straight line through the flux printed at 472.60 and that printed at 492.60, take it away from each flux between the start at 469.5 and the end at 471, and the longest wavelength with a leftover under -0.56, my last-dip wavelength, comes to 470.85 nm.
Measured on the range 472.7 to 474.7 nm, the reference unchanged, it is 473.10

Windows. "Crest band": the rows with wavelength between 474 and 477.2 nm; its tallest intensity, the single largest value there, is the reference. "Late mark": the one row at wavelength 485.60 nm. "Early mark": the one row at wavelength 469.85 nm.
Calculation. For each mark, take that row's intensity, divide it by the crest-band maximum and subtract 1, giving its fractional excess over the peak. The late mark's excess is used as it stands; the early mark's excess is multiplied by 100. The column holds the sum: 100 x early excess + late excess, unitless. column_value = -11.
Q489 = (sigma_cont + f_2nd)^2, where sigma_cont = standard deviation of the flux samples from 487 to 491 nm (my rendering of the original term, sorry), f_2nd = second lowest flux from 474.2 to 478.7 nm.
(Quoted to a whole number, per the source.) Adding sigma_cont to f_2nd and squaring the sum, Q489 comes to 147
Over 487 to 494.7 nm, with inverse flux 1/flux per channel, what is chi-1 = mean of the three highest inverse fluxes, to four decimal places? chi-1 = 0.0893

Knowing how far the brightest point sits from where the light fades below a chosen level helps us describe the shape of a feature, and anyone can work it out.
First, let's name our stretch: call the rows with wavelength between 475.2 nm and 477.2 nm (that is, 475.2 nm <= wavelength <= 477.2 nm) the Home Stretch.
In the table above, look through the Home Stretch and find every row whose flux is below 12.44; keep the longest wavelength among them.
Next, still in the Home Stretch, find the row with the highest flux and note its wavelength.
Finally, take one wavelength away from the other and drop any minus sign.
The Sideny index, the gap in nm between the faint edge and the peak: 1.50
